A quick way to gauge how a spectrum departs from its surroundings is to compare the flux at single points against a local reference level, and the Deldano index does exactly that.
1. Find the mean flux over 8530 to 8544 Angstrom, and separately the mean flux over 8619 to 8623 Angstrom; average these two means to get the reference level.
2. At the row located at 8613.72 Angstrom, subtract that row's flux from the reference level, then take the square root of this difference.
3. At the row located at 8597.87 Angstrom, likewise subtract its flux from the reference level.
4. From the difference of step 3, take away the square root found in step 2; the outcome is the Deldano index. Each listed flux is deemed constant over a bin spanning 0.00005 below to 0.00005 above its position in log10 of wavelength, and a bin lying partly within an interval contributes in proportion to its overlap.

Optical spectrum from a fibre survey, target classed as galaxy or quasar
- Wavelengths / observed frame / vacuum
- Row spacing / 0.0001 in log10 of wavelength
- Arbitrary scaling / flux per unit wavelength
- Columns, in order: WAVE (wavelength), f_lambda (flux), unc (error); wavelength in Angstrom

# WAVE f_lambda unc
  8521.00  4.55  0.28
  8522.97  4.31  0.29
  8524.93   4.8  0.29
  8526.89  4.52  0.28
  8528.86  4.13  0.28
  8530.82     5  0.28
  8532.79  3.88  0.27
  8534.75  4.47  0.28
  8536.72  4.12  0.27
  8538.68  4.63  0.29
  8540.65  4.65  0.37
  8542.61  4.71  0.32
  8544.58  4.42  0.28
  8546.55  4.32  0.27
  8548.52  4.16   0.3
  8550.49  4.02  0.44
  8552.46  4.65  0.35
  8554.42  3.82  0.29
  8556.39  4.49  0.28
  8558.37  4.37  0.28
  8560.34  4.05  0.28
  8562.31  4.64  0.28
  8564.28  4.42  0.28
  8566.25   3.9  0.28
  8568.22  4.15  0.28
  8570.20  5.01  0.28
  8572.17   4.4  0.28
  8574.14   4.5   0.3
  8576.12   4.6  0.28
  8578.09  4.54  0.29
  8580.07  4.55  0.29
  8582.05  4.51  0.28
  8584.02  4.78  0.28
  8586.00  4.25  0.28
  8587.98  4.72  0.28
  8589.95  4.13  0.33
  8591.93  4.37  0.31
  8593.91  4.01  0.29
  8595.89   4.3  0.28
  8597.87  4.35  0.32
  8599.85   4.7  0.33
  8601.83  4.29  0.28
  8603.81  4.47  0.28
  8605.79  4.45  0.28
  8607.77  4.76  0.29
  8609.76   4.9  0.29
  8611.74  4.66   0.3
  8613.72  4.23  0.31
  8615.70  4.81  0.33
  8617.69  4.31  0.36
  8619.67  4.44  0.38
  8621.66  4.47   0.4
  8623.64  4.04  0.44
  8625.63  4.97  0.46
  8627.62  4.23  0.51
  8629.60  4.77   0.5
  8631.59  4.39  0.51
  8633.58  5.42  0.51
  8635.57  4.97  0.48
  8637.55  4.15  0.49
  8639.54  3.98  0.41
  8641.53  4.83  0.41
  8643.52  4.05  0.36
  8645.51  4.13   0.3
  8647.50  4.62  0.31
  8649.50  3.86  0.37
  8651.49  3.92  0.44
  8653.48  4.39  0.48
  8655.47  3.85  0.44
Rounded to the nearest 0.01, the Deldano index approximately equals -0.37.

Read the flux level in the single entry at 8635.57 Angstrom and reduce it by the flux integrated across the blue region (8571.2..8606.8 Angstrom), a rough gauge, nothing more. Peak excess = -153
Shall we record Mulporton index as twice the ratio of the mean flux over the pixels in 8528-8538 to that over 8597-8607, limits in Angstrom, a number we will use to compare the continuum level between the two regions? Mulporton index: 1.94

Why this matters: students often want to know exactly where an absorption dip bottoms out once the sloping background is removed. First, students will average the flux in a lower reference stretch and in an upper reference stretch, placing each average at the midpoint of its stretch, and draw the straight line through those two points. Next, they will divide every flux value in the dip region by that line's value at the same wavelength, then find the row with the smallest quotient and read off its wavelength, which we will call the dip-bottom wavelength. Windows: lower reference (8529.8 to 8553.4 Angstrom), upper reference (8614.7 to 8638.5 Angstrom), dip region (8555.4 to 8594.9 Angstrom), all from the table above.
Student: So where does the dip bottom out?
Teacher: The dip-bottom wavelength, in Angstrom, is 8566.25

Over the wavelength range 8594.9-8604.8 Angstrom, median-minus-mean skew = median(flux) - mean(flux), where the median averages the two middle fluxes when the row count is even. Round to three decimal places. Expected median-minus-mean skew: -0.072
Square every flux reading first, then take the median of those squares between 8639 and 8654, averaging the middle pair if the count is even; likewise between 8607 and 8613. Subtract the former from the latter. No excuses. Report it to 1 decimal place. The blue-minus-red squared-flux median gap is 5.9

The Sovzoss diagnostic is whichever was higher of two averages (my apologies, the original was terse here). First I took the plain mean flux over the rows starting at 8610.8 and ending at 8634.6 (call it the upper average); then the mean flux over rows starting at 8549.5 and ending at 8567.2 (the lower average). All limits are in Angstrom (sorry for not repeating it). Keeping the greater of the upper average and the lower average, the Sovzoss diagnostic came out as 4.56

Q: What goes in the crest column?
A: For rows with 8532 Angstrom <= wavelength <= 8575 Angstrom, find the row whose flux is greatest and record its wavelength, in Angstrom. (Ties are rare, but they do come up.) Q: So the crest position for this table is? 8570.20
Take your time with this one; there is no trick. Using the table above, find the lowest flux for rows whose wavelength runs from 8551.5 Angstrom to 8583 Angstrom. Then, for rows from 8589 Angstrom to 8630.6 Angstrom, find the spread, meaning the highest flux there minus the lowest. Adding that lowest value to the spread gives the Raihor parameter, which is 4.78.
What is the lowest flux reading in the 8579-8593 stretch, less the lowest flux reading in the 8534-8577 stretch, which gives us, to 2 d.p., 0.31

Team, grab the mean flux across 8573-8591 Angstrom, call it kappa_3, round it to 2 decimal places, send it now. 4.51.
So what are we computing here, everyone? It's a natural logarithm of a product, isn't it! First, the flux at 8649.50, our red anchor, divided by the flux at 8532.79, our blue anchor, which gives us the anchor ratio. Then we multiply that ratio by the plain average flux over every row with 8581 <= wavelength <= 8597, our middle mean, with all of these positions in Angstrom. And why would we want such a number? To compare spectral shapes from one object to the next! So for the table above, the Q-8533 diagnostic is 1.47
